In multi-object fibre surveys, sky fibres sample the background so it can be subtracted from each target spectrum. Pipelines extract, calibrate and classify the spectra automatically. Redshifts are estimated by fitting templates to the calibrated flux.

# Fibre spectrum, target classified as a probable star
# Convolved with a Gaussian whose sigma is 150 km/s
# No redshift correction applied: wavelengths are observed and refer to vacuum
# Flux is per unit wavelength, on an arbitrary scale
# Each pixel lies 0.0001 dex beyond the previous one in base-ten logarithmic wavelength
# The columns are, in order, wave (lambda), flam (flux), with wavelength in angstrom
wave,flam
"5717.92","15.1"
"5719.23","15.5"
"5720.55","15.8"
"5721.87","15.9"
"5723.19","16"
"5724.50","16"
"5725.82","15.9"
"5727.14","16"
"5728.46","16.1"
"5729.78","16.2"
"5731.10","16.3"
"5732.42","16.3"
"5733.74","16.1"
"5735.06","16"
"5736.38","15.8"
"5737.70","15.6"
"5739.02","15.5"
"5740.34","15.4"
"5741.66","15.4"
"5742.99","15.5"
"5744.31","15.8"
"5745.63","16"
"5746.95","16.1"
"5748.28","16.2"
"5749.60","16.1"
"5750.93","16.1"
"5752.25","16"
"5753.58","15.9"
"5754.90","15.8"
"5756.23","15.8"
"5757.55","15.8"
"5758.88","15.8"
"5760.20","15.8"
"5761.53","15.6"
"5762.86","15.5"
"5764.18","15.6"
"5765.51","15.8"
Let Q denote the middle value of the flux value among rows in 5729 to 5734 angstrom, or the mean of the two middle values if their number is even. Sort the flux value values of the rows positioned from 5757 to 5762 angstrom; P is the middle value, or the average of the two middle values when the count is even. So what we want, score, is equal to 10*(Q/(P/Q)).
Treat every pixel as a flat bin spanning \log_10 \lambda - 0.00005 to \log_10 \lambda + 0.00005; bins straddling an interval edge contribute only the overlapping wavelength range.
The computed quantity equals 167.1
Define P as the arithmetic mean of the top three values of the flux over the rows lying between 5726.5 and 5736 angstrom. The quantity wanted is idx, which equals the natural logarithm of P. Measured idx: 2.79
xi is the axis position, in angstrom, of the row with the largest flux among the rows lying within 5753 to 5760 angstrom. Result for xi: 5753.58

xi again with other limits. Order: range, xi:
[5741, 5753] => 5748.28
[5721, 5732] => 5731.10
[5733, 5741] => 5733.74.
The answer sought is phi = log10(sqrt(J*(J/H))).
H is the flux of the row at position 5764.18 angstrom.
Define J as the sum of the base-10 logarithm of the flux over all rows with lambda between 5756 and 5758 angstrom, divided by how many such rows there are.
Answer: -0.5179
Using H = 15.6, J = 1.20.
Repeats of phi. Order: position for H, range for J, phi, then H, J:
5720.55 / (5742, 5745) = -0.5221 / 15.8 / 1.19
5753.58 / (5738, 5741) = -0.5255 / 15.9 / 1.19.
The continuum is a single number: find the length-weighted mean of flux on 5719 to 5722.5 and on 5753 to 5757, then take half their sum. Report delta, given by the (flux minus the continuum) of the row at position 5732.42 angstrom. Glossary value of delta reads 0.5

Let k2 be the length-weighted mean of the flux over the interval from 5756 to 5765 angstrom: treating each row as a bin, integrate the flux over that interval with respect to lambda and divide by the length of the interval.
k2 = 15.7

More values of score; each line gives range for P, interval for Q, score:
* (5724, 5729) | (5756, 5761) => 156.0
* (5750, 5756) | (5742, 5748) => 158.5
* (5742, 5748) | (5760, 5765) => 153.1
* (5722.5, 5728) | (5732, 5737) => 161.0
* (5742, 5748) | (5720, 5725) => 160.0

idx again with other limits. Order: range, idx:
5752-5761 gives 2.77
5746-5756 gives 2.78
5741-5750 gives 2.78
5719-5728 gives 2.77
